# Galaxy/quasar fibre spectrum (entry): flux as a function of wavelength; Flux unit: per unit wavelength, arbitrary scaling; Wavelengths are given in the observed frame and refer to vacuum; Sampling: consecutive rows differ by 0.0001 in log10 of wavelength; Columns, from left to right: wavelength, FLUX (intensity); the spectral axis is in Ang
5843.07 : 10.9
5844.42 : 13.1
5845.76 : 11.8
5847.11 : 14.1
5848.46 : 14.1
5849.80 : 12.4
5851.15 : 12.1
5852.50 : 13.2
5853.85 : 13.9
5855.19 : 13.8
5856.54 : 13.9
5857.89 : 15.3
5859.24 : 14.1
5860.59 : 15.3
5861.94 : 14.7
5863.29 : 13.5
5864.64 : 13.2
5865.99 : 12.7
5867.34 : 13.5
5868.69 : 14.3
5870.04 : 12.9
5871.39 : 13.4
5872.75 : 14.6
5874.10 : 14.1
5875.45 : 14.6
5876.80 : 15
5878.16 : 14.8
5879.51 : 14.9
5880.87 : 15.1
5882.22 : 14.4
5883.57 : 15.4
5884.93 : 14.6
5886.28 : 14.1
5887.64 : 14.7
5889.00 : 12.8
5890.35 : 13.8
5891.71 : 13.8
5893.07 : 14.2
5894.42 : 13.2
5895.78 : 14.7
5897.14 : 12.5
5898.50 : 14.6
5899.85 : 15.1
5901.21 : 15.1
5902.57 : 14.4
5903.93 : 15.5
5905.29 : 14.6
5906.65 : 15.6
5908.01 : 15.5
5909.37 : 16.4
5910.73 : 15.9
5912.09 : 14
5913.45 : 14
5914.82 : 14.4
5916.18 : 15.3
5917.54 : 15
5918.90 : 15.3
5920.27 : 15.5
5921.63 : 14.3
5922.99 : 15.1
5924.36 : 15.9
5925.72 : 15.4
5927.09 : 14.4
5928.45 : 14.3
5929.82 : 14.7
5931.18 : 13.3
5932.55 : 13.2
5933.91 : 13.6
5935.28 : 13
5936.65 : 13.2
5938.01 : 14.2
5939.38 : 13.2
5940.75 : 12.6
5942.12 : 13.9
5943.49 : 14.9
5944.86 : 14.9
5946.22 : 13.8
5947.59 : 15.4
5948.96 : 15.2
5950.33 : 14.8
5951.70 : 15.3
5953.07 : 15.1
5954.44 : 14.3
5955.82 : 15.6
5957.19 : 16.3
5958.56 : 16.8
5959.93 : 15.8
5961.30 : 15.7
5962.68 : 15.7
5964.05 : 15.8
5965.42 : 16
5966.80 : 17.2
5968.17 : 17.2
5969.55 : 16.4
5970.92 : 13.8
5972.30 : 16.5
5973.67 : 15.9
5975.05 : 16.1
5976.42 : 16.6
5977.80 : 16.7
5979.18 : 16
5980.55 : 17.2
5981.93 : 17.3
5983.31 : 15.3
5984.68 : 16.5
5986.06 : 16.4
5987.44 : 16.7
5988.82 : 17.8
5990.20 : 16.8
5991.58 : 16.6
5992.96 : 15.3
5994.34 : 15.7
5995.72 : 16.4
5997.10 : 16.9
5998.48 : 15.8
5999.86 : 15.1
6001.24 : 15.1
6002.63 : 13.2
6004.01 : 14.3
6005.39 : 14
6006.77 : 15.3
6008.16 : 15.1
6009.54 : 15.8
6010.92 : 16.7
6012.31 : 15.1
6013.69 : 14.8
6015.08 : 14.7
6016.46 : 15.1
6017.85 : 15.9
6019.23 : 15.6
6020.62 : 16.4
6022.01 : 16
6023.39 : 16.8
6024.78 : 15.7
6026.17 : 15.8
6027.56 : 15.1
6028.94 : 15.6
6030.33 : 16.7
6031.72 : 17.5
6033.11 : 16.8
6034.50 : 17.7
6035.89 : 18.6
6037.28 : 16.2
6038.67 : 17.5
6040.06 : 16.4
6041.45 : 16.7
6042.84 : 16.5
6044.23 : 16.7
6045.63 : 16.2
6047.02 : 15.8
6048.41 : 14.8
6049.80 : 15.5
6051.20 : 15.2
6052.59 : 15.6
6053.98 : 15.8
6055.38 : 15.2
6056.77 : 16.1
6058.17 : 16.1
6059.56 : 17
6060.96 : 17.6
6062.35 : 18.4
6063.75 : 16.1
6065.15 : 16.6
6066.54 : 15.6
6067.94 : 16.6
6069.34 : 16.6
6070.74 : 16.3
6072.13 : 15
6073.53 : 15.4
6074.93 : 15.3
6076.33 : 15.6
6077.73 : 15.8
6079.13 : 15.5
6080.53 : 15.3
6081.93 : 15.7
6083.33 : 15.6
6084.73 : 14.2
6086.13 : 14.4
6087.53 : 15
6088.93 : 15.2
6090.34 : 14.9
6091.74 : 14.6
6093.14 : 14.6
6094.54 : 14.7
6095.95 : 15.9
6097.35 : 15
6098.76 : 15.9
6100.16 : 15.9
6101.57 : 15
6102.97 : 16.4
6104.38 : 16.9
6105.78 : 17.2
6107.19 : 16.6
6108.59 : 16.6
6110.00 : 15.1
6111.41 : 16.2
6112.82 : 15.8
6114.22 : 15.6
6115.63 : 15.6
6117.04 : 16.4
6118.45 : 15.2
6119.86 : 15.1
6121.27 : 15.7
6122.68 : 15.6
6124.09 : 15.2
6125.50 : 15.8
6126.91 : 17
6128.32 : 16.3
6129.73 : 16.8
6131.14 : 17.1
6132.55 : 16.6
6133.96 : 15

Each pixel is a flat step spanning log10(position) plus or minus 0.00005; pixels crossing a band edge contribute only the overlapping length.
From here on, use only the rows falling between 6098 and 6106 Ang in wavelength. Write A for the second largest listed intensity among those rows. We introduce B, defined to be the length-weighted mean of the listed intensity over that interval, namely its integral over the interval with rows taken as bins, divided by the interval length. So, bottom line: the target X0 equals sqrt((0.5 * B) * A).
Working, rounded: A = 16.9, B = 16.1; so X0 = 11.7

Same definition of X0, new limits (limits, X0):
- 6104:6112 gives 11.8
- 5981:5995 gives 11.9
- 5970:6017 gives 11.7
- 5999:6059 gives 11.8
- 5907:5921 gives 11.0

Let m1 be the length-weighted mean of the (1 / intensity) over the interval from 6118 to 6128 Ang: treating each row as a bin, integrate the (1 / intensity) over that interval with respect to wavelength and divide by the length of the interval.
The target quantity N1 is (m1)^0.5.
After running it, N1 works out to 0.253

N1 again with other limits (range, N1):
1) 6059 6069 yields 0.244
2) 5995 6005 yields 0.257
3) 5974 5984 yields 0.247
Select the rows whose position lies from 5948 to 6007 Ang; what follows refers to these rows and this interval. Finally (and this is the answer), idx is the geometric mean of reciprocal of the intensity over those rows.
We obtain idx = 0.0631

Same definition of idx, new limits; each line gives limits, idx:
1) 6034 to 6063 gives 0.0609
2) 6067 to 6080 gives 0.0634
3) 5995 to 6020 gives 0.0656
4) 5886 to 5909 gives 0.0698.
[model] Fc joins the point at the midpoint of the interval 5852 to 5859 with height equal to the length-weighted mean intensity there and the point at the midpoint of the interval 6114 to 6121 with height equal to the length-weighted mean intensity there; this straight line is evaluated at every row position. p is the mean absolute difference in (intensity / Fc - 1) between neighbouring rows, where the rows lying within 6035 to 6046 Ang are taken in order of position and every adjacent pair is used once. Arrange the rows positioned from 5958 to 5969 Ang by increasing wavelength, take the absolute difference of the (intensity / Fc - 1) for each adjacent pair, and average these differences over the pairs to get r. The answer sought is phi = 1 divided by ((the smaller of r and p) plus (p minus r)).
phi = 18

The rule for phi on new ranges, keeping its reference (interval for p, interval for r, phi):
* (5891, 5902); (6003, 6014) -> 13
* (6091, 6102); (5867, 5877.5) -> 48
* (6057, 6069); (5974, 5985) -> 15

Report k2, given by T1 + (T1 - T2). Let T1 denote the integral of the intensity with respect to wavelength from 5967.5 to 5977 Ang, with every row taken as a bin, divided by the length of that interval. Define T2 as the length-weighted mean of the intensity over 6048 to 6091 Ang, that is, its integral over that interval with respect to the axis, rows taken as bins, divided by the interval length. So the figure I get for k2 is 16.4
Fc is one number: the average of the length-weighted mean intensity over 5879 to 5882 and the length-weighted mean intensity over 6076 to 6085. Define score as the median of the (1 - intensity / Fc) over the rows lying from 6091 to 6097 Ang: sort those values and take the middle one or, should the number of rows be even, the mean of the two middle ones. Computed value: 0.03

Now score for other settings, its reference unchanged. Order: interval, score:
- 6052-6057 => -0.03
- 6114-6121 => -0.03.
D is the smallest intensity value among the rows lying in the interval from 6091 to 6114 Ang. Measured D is 14.6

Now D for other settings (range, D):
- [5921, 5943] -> 12.6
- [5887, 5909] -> 12.5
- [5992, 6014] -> 13.2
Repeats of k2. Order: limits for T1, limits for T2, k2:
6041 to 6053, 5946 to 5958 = 16.6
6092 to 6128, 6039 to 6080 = 15.5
